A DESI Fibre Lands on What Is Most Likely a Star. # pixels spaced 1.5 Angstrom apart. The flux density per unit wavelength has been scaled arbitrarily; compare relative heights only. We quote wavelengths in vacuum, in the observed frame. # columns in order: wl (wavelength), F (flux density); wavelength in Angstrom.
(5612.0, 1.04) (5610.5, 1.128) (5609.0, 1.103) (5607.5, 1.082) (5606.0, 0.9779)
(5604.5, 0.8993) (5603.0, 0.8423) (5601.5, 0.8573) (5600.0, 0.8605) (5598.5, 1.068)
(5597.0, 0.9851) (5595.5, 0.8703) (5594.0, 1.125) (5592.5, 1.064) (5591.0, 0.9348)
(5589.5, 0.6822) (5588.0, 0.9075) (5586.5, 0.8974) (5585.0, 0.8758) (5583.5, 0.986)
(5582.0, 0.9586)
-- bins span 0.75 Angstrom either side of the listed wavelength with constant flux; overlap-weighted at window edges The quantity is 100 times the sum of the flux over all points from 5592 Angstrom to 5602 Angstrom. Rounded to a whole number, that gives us 683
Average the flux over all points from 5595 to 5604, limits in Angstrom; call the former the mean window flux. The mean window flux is 0.91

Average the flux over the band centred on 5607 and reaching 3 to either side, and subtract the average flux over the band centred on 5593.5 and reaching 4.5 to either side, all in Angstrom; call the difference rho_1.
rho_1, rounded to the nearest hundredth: 0.07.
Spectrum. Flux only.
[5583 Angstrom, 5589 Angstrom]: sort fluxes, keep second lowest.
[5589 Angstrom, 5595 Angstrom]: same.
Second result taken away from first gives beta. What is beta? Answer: -0.037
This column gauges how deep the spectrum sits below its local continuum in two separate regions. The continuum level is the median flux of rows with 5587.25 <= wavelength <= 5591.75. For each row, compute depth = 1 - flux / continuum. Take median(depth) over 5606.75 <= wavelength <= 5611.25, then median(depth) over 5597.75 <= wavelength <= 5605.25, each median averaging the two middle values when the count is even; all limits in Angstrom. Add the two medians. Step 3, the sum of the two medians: -0.16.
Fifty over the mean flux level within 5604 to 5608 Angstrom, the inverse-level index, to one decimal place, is 50.7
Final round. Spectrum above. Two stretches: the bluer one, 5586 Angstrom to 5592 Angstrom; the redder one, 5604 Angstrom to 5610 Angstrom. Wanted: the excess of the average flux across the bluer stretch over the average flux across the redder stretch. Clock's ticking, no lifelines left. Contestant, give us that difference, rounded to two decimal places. -0.16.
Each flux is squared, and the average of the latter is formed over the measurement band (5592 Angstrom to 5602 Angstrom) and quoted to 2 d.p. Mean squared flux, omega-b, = 0.96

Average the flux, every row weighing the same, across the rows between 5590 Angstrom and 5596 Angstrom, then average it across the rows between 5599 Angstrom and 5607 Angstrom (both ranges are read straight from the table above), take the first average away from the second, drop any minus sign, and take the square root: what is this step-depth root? 0.3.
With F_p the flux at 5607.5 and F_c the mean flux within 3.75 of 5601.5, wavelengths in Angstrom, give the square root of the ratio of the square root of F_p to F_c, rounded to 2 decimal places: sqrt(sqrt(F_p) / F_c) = 1.07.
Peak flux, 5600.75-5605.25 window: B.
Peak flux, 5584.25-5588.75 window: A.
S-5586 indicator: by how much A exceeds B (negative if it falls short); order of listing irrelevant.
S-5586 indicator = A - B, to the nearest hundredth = 0.01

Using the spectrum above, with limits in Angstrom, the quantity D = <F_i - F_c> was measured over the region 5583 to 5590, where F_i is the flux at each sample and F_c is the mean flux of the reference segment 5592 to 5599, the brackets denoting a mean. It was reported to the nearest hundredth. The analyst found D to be -0.15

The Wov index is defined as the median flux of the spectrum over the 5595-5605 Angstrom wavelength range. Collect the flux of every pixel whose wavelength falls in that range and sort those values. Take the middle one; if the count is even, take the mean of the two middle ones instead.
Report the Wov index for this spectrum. 0.87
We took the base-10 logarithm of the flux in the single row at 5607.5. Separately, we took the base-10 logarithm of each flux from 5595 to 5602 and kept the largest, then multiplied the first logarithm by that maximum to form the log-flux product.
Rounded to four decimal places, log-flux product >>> 0.0010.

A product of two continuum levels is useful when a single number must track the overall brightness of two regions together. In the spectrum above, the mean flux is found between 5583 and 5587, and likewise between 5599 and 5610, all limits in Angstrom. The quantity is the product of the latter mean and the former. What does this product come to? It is 0.87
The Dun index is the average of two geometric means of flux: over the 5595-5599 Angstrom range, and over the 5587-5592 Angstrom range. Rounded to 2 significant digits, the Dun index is 0.90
